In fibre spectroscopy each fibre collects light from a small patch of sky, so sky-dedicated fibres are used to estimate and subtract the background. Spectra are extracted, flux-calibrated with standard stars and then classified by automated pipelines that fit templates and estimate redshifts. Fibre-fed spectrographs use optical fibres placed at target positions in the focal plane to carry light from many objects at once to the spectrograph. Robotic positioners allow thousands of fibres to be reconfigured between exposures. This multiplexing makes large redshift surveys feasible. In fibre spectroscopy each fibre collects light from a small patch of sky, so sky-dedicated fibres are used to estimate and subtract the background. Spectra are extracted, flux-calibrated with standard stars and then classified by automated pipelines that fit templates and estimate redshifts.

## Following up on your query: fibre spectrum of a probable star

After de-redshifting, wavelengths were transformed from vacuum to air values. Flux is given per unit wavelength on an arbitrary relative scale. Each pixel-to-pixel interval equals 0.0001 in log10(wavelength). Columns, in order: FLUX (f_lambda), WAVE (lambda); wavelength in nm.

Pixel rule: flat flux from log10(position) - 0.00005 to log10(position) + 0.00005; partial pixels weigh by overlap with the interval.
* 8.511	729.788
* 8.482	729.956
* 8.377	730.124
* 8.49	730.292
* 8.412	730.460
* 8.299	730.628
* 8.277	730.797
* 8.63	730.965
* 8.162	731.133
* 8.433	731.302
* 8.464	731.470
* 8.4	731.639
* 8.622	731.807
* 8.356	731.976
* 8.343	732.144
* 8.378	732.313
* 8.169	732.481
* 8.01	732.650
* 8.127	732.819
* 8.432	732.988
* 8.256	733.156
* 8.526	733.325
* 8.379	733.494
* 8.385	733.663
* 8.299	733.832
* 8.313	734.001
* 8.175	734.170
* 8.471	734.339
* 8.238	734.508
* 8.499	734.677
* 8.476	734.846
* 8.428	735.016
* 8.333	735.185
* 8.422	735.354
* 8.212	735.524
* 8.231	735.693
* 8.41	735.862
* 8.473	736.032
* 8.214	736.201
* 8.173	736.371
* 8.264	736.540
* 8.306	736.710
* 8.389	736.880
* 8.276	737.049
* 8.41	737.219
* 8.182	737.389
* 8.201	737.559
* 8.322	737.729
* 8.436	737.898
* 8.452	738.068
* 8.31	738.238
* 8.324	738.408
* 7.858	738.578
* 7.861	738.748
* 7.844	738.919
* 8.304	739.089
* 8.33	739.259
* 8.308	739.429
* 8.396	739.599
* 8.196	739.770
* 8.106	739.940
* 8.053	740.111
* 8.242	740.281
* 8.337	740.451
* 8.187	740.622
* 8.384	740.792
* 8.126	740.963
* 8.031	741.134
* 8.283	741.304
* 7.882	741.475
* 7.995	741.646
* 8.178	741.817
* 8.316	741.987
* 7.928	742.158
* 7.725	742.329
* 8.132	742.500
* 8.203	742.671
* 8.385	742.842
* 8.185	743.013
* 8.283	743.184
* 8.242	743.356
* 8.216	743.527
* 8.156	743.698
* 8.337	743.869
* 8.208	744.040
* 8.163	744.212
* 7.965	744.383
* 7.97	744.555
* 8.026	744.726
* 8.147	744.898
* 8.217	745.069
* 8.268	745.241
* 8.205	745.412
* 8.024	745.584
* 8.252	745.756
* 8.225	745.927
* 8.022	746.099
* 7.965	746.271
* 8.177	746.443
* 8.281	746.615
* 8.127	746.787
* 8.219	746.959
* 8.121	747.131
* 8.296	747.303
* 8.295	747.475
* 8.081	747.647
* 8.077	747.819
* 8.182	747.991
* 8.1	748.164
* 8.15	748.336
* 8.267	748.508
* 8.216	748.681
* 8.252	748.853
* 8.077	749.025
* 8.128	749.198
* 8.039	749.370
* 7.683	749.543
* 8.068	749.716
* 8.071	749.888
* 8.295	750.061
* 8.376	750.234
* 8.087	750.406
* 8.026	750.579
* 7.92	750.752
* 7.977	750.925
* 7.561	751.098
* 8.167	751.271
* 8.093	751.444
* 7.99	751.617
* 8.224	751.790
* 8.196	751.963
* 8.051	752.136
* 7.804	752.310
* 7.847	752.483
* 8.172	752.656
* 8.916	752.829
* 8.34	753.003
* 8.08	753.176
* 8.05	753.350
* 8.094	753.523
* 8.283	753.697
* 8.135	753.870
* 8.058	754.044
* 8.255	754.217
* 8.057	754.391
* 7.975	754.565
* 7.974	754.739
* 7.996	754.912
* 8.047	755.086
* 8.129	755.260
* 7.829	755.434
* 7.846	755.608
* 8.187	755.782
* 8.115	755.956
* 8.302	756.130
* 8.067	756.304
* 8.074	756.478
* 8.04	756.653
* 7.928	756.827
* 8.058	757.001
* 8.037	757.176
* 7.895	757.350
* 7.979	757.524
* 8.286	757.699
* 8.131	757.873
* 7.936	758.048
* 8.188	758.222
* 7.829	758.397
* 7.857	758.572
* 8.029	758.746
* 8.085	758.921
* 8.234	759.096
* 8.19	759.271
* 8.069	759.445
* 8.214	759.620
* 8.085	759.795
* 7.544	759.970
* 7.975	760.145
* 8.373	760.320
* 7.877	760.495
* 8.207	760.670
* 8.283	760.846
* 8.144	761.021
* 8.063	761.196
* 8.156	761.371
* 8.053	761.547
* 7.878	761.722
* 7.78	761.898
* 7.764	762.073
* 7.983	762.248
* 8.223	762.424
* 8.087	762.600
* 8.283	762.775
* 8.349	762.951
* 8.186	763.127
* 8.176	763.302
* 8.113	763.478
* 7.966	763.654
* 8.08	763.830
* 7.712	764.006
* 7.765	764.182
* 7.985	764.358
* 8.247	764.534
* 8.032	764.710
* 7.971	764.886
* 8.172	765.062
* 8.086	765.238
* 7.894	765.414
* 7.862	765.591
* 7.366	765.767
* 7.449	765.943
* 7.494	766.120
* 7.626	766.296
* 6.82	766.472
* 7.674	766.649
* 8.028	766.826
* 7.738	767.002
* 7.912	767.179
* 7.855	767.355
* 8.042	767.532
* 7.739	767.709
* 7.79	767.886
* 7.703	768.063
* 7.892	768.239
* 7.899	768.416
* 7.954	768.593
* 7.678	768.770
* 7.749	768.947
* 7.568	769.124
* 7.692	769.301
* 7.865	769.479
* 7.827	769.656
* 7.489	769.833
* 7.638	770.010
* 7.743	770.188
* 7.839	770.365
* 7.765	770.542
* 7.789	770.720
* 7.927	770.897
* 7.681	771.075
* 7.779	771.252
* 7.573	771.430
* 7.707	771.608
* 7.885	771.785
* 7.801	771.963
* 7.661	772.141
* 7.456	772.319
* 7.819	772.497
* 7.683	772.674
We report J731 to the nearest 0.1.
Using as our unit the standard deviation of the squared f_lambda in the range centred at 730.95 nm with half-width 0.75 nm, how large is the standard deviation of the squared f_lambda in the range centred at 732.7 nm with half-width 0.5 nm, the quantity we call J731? 1.1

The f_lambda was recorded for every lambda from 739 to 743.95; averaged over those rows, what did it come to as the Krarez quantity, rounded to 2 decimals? 8.19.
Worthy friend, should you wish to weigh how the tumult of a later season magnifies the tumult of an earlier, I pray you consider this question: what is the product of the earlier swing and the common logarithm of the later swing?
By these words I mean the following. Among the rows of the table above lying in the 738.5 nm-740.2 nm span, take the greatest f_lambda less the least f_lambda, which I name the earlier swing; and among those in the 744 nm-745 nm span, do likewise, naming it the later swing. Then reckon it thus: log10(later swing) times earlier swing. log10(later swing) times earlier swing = -0.34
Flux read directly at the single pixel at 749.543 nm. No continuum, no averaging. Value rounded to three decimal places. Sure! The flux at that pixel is 7.683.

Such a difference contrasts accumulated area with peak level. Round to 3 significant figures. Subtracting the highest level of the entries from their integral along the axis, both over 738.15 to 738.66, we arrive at -4.16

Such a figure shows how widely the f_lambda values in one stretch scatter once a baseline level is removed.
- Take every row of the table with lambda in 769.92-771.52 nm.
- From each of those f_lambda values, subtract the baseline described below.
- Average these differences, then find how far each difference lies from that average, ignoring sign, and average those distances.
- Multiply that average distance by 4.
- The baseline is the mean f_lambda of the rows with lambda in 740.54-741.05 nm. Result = 0.32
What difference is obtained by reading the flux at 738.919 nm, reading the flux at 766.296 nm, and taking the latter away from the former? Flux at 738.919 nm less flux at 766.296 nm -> 0.22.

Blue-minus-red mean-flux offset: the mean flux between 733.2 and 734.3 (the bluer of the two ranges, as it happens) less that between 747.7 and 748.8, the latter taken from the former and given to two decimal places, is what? 0.18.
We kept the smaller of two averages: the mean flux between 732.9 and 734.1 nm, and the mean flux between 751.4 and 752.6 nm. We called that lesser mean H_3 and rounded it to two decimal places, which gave 8.03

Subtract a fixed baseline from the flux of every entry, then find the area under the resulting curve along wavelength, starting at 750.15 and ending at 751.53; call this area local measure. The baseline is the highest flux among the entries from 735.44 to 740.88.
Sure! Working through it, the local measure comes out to -0.62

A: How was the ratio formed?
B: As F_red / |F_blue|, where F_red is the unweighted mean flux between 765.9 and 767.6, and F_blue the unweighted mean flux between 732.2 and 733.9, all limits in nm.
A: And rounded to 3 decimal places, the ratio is 0.924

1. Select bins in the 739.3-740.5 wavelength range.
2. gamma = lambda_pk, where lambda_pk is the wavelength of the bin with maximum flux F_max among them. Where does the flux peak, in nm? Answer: 739.599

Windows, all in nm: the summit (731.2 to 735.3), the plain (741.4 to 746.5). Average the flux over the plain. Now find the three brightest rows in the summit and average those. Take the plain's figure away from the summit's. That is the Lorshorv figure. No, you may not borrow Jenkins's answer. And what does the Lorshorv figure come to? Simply 0.42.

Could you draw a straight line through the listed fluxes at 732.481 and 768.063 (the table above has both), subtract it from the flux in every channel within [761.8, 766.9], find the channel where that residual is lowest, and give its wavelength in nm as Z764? 766.472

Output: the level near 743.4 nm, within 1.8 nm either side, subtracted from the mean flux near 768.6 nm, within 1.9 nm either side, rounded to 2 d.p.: -0.35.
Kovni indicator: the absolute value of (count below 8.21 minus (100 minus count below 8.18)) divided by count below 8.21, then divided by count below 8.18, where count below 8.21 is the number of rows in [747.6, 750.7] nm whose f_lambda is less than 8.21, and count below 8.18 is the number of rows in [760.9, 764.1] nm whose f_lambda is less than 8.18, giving 0.40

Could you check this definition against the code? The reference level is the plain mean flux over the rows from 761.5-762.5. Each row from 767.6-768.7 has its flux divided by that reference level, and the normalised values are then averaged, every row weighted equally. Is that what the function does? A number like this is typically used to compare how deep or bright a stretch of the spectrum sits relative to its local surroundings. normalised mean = 0.99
